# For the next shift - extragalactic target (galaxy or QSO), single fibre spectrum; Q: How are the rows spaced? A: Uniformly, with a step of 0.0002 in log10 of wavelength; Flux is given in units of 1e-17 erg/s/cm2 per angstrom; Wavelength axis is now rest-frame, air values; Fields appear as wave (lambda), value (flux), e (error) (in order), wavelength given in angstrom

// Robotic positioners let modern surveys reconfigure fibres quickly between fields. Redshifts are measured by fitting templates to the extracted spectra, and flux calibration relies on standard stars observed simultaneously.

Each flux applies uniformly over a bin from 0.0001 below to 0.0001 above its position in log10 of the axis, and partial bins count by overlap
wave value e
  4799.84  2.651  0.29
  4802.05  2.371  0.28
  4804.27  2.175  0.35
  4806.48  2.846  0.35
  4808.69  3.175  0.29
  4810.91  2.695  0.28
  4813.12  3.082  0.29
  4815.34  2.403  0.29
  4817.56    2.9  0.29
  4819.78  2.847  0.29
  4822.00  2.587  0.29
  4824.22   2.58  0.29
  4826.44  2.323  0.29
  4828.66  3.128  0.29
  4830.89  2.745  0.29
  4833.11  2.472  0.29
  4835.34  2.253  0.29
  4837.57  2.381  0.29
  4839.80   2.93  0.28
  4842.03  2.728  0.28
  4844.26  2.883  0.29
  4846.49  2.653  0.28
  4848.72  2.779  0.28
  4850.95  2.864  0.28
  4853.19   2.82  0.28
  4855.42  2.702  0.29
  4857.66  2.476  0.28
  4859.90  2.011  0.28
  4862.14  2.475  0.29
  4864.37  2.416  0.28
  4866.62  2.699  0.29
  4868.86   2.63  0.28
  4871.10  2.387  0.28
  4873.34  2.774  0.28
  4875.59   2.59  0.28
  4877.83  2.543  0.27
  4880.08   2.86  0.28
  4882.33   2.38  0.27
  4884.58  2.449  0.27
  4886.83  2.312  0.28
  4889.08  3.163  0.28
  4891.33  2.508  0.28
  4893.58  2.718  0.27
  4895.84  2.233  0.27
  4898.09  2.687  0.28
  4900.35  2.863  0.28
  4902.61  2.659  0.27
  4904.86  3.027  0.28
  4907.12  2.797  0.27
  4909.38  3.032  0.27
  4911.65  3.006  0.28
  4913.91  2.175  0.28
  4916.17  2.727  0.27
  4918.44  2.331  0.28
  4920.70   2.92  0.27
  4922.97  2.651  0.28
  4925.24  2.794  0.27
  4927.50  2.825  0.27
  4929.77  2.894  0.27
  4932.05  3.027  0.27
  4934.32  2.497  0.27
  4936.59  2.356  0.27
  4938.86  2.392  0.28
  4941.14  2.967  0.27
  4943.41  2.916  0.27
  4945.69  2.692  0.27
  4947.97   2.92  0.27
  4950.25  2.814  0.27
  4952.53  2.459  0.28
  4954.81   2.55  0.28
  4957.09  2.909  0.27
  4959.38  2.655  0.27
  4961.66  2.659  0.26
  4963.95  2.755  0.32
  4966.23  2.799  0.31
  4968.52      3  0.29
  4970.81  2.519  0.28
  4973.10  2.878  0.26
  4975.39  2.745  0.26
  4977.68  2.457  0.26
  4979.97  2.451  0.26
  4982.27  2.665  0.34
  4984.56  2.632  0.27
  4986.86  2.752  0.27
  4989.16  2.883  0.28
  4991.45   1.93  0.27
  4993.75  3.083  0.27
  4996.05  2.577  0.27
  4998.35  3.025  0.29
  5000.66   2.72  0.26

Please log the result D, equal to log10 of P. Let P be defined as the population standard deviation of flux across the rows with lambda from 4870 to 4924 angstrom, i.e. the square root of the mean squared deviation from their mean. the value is -0.57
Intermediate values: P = 0.27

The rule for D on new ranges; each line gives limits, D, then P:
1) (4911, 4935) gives -0.58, 0.26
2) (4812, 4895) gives -0.60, 0.25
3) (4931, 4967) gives -0.69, 0.21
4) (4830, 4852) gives -0.66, 0.22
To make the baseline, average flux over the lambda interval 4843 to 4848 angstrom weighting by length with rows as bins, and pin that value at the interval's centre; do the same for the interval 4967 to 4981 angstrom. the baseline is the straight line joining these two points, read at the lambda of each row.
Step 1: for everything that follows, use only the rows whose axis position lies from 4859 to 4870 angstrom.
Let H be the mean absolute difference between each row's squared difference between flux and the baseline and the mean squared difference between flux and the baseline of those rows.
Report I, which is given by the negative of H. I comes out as -0.16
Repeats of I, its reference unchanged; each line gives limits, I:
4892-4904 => -0.08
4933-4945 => -0.03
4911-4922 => -0.09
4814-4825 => -0.04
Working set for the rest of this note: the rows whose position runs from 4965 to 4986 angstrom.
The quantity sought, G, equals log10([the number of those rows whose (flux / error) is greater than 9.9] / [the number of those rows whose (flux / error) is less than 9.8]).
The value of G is -0.3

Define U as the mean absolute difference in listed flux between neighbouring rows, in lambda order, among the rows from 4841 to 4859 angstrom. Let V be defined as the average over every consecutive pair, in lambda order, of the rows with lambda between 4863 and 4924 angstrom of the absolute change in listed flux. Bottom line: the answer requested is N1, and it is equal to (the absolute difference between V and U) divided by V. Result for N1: 0.58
